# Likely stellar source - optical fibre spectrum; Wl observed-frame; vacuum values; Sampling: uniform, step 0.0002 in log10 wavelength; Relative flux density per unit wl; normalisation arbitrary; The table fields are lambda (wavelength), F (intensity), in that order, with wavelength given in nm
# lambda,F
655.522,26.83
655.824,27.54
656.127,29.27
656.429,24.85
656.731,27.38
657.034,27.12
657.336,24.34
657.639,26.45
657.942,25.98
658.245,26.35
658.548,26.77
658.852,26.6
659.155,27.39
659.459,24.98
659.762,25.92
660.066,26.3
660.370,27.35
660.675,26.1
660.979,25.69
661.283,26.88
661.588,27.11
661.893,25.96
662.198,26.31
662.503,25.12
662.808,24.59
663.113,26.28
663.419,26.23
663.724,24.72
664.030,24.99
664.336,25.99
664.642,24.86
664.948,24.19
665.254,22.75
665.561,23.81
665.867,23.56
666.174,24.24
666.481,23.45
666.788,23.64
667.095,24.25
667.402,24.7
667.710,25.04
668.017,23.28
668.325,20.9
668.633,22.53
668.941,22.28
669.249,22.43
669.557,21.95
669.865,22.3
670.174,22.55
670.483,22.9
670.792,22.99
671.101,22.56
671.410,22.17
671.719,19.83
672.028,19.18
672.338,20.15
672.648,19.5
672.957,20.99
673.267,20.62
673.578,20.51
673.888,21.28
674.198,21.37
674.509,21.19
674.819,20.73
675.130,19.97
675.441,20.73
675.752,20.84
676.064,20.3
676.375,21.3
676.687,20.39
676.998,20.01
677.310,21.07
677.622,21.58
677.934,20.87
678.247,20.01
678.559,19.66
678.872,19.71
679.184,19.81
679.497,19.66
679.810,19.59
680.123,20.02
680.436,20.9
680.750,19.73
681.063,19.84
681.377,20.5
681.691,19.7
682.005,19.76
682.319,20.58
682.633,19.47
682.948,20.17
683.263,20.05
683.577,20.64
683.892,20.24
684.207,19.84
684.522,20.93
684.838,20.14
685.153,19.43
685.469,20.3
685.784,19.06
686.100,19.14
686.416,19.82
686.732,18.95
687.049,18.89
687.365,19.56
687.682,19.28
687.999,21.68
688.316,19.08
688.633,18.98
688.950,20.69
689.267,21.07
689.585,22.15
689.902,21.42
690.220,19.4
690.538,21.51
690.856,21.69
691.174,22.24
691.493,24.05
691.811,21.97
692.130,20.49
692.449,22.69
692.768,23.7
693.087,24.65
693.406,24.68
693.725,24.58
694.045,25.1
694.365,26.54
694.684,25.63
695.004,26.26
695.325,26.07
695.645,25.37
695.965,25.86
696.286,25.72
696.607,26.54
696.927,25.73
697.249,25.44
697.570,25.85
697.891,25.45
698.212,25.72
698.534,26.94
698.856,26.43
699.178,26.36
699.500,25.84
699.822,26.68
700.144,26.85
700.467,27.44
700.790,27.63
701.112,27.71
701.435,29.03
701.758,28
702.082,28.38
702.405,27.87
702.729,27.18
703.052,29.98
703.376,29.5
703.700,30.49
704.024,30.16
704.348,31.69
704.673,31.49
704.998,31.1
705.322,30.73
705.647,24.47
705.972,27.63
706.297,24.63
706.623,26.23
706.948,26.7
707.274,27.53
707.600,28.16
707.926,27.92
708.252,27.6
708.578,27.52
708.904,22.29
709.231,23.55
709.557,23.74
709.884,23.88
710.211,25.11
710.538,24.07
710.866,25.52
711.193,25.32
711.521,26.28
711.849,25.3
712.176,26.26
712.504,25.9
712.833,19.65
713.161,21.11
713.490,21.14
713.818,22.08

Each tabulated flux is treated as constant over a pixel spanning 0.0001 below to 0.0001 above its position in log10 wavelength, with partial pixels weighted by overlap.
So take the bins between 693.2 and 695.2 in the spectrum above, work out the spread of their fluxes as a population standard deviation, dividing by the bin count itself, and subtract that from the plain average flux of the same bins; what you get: 25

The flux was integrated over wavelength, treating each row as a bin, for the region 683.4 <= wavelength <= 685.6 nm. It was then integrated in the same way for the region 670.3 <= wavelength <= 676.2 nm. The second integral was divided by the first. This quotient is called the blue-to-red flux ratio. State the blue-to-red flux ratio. 2.8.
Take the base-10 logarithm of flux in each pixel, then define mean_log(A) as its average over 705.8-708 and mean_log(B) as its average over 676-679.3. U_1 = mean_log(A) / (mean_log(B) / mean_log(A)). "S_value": 1.56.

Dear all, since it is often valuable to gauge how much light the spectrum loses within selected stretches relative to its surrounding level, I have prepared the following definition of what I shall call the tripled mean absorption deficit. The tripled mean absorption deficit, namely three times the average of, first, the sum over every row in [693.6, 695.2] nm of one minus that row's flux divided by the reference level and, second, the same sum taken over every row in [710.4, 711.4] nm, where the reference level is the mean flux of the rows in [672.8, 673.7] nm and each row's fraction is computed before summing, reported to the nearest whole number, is -3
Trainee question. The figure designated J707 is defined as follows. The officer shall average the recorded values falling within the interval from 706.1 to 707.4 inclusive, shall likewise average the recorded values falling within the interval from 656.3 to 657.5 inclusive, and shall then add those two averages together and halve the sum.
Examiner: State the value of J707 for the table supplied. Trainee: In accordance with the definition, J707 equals 26.1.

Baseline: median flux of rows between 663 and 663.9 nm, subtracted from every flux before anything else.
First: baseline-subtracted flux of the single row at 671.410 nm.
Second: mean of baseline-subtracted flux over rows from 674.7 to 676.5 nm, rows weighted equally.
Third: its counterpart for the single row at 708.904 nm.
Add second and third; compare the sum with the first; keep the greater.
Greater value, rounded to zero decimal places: -4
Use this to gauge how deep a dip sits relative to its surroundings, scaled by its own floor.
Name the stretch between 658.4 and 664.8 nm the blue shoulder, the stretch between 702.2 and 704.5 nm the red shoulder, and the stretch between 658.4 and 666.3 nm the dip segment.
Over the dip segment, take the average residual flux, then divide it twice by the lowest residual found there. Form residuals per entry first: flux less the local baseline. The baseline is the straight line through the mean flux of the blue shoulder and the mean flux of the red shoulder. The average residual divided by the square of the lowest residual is -0.04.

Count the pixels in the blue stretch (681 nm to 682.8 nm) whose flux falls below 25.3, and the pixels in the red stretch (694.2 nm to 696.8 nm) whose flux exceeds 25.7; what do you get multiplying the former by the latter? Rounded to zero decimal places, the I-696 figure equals 36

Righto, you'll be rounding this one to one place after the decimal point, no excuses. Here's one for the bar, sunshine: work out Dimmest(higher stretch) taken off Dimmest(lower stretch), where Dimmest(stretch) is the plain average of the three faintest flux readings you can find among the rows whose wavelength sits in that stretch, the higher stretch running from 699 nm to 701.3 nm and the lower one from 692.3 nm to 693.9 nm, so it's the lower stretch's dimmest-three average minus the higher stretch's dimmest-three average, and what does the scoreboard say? -2.6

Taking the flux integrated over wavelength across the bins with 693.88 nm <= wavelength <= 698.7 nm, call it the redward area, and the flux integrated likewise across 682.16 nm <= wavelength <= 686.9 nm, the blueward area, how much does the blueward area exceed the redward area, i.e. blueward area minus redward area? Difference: -30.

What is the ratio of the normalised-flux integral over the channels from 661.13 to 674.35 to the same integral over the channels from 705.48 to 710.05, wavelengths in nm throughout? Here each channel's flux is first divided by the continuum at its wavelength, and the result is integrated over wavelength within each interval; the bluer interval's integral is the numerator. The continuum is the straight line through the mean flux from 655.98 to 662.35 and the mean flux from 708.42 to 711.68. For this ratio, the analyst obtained 2.5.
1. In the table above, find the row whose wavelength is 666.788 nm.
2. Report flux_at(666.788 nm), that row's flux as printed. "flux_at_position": 23.64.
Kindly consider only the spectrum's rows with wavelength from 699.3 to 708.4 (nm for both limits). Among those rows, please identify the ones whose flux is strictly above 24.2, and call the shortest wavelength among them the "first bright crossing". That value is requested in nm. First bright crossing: 699.500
